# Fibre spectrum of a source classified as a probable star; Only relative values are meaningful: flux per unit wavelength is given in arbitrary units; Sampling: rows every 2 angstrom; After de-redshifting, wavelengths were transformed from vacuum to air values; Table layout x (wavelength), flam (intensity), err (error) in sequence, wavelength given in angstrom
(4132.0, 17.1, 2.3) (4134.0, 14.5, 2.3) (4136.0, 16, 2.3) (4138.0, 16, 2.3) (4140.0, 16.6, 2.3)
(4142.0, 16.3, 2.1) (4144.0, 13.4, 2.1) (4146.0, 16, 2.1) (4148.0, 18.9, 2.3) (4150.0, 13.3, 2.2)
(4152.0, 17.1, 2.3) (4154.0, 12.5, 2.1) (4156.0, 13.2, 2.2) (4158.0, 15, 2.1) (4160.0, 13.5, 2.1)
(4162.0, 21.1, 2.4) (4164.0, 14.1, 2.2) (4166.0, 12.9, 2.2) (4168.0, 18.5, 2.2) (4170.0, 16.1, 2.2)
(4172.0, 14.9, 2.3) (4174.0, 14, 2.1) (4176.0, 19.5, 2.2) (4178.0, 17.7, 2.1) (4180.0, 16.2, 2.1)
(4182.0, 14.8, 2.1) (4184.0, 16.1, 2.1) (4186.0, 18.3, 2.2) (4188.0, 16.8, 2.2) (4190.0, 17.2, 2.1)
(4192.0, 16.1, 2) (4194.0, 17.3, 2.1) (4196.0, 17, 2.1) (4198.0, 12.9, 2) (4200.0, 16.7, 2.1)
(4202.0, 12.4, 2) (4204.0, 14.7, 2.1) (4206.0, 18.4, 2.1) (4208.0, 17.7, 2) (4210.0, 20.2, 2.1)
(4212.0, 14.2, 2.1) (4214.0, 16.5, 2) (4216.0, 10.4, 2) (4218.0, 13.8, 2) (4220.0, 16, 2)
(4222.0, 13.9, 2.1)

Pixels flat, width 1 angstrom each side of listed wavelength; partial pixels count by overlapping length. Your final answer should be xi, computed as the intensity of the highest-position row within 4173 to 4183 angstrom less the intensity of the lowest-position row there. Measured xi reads 0.8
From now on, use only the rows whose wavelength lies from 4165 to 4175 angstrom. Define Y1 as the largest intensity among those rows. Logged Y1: 18.5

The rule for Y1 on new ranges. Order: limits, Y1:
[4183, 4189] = 18.3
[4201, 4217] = 20.2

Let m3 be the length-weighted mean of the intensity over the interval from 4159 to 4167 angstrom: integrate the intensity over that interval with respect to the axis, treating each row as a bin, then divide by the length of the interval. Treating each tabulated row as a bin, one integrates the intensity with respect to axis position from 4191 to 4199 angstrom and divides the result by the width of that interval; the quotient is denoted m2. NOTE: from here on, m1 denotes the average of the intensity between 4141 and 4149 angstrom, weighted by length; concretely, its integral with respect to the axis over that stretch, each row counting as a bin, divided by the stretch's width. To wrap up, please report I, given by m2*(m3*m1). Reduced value 3936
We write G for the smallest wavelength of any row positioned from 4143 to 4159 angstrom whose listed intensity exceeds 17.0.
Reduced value 4148.0 angstrom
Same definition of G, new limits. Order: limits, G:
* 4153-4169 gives 4162.0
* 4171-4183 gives 4176.0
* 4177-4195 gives 4178.0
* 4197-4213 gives 4206.0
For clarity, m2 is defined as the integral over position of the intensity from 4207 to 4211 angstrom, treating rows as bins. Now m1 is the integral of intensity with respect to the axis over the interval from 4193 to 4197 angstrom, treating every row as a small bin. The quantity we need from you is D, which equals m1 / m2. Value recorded 0.91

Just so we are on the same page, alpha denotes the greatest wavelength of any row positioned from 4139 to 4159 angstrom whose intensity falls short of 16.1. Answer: 4158.0 angstrom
